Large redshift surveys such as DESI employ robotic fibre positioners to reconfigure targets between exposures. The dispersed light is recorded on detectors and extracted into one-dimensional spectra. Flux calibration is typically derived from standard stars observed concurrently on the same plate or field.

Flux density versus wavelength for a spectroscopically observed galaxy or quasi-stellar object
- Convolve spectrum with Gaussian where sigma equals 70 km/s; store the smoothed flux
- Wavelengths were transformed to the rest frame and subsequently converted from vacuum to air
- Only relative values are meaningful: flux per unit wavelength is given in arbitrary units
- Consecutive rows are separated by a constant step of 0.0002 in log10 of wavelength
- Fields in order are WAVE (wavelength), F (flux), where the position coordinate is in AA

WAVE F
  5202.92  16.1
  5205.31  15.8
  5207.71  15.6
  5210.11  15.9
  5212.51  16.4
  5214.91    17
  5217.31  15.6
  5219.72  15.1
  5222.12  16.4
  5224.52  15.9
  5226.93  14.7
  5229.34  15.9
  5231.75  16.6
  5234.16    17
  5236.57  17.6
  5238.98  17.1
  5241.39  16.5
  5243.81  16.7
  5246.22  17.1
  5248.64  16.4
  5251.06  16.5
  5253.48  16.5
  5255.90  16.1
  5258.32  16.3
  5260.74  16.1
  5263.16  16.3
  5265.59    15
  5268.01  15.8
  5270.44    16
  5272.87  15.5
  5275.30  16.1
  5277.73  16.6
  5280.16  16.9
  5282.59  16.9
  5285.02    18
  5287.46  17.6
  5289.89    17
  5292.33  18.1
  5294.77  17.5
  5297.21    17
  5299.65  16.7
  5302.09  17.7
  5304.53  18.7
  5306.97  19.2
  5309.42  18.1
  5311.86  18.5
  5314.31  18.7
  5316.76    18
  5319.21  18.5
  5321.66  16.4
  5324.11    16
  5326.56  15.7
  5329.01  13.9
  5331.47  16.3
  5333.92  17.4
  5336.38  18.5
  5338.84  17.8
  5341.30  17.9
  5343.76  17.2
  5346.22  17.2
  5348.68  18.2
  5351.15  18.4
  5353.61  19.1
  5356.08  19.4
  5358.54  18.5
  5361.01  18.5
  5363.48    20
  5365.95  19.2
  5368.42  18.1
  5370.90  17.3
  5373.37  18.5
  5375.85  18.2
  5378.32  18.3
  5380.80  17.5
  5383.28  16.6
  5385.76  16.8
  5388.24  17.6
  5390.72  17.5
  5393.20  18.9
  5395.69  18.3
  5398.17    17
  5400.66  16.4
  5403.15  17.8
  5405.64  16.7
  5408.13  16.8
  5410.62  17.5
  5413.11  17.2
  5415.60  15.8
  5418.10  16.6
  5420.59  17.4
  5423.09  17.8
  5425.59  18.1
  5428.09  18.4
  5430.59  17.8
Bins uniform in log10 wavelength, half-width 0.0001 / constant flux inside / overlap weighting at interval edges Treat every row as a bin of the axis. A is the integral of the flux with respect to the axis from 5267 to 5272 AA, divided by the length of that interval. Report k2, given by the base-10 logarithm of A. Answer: 1.20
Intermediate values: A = 15.9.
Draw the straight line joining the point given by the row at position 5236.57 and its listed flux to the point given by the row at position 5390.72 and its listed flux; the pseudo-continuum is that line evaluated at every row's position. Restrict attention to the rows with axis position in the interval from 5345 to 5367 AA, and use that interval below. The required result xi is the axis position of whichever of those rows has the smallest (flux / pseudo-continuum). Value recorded 5346.22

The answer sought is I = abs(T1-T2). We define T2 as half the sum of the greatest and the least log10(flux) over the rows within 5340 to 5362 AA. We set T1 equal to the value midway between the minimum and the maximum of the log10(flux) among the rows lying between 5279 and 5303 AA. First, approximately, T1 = 1.24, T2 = 1.26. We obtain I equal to 0.021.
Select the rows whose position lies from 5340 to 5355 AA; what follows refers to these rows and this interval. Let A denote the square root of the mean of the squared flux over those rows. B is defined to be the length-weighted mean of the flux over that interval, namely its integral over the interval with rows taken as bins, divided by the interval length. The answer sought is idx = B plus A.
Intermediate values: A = 18.0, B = 18.0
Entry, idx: 36.0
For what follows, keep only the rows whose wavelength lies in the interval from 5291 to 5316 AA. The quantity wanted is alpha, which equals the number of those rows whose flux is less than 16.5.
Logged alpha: 0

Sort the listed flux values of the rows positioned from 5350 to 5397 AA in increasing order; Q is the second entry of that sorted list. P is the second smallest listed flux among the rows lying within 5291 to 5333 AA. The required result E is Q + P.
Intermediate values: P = 15.7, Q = 16.8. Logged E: 32.5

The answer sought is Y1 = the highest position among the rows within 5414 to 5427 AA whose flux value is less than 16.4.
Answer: 5415.60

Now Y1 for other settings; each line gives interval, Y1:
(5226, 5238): 5229.34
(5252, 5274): 5272.87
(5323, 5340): 5331.47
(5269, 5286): 5275.30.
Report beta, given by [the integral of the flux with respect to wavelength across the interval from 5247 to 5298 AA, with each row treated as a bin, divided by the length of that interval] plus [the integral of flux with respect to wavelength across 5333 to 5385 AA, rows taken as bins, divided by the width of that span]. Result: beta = 34.8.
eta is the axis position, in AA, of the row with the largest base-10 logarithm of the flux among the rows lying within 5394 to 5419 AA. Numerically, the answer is 5395.69 AA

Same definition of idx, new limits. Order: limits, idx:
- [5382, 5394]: 34.9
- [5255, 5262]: 32.4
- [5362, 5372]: 37.3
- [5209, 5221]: 32.0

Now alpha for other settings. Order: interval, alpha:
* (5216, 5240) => 6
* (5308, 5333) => 5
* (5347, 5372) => 0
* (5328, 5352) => 2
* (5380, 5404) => 1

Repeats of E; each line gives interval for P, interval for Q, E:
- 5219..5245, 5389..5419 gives 31.5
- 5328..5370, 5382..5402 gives 32.9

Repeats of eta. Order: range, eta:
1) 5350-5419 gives 5363.48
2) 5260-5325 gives 5306.97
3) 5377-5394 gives 5393.20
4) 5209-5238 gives 5236.57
